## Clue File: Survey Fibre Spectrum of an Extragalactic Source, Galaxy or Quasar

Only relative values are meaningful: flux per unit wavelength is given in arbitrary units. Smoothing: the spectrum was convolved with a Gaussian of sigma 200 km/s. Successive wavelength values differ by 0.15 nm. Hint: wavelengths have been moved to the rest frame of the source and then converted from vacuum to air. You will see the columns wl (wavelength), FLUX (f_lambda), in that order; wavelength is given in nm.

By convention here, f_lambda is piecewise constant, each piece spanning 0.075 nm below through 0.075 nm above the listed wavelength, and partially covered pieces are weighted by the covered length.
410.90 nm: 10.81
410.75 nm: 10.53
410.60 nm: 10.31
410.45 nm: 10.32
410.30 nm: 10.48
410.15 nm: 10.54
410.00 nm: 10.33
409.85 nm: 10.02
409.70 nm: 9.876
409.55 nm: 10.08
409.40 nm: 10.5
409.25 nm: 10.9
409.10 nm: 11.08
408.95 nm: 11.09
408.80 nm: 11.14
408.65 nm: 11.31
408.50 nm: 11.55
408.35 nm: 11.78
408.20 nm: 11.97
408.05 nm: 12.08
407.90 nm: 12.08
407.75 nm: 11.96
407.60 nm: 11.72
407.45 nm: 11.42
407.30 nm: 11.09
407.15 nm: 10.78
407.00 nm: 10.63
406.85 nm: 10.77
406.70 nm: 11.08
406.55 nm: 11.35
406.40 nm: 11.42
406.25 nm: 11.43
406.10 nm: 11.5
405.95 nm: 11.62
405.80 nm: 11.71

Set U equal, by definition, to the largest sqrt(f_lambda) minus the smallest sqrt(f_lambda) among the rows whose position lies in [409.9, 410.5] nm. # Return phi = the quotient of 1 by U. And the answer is 29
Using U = 0.03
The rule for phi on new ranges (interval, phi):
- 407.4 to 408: 10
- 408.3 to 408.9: 11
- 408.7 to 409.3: 28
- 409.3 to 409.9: 10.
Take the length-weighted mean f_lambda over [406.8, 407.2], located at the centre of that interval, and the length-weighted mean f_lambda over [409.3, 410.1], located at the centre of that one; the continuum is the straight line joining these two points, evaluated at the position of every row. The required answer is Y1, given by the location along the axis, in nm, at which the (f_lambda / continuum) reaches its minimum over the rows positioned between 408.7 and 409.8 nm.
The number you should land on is 409.70 nm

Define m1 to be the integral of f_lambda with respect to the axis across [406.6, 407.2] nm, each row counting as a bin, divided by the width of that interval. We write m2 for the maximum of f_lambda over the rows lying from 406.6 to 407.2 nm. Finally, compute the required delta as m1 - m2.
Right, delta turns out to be -0.2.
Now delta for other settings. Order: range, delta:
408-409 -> -0.5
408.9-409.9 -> -0.6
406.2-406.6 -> 0.0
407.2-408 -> -0.4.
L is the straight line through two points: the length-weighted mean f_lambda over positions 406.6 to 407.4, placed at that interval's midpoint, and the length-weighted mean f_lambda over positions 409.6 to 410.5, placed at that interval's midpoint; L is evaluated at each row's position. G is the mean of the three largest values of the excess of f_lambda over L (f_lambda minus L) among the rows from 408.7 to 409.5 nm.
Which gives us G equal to 0.62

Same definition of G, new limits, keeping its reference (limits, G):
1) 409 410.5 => 0.47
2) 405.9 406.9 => 0.43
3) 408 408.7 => 1.30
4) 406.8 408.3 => 1.36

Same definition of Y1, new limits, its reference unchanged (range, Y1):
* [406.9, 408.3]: 407.00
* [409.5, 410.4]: 409.70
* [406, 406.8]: 406.70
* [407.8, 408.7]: 408.65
